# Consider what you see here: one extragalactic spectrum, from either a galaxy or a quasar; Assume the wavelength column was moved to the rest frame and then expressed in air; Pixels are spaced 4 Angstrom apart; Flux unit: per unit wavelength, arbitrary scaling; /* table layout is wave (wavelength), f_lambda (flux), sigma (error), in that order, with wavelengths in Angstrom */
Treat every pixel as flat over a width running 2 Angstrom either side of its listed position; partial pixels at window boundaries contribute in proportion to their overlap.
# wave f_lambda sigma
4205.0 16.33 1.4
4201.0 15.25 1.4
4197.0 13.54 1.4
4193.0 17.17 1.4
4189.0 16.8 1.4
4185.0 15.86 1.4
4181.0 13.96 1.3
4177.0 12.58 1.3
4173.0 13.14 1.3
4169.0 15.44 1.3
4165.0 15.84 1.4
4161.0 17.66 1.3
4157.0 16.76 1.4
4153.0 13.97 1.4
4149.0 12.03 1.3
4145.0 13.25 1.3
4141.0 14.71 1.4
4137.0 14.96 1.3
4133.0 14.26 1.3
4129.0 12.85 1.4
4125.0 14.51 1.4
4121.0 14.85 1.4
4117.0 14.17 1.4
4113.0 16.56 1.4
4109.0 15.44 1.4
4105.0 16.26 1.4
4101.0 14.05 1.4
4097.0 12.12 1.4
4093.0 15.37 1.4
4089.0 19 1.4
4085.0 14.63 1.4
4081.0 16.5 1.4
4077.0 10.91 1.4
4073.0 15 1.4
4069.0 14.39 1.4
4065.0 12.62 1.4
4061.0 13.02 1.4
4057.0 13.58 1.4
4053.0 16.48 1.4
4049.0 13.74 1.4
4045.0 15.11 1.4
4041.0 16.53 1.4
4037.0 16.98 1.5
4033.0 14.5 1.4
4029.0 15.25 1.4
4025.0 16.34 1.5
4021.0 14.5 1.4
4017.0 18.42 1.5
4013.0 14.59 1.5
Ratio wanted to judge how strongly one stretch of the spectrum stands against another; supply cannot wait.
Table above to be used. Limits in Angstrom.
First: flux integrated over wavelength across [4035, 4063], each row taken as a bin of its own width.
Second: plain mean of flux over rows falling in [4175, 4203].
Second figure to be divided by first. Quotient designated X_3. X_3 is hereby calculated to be 0.0356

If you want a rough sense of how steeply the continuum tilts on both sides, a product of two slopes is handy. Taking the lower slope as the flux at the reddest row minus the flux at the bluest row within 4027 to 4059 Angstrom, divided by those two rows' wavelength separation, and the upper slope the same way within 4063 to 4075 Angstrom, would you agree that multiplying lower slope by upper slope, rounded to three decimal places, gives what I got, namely -0.018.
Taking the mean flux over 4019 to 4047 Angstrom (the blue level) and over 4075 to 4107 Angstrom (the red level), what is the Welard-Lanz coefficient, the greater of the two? 15.6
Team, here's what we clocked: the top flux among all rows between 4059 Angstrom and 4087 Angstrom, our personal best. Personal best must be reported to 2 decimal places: 16.50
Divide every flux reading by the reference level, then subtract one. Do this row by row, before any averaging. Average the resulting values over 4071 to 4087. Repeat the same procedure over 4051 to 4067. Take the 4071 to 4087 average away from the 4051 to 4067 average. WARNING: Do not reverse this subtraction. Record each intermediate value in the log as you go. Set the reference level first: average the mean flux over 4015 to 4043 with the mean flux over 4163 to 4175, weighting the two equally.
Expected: -0.02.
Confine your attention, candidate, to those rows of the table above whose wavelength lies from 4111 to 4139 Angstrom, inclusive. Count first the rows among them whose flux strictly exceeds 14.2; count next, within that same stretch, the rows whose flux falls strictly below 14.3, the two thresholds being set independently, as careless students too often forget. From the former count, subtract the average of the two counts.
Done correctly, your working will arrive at 1.0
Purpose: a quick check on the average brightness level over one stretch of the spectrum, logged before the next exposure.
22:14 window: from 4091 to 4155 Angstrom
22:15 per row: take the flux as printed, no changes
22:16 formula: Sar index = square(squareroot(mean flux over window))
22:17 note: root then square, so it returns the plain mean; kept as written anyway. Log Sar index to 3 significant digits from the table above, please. 14.3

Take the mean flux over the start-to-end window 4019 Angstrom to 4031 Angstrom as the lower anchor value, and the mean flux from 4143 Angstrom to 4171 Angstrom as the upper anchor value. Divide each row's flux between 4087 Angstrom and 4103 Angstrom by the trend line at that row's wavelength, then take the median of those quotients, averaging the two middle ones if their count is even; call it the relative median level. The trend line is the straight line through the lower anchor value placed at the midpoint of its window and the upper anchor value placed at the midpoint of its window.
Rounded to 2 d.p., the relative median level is 0.97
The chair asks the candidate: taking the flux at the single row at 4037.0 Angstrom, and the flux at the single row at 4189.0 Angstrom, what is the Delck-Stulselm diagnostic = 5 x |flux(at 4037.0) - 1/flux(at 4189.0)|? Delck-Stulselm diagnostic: 85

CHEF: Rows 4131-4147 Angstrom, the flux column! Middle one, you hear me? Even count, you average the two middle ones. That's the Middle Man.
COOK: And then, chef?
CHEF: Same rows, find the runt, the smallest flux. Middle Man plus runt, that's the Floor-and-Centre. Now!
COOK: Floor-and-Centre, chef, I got 27.7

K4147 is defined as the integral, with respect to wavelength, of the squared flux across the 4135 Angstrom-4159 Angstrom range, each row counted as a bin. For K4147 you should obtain 4946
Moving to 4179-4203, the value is 5757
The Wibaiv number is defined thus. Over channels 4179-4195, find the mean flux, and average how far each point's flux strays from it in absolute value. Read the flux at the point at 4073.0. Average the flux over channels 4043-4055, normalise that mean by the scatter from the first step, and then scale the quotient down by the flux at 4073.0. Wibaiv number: 0.97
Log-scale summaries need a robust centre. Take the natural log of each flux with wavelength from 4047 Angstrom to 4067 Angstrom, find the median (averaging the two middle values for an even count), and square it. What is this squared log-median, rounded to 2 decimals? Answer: 6.80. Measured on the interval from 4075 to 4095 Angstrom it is 7.47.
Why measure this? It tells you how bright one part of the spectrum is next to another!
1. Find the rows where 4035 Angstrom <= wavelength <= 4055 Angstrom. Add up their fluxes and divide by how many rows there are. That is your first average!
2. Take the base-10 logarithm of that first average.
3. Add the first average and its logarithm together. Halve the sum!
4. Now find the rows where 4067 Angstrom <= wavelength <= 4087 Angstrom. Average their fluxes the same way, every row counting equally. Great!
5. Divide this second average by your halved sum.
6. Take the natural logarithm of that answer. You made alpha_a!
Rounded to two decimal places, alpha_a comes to 0.52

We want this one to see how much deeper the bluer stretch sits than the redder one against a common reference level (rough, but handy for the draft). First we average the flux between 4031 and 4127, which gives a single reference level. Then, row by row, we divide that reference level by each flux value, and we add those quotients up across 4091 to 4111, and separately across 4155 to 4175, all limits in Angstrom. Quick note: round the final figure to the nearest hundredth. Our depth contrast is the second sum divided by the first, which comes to 0.93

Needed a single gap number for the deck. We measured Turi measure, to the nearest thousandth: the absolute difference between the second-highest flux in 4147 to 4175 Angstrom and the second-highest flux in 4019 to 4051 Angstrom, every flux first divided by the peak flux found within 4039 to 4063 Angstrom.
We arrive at 0.014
